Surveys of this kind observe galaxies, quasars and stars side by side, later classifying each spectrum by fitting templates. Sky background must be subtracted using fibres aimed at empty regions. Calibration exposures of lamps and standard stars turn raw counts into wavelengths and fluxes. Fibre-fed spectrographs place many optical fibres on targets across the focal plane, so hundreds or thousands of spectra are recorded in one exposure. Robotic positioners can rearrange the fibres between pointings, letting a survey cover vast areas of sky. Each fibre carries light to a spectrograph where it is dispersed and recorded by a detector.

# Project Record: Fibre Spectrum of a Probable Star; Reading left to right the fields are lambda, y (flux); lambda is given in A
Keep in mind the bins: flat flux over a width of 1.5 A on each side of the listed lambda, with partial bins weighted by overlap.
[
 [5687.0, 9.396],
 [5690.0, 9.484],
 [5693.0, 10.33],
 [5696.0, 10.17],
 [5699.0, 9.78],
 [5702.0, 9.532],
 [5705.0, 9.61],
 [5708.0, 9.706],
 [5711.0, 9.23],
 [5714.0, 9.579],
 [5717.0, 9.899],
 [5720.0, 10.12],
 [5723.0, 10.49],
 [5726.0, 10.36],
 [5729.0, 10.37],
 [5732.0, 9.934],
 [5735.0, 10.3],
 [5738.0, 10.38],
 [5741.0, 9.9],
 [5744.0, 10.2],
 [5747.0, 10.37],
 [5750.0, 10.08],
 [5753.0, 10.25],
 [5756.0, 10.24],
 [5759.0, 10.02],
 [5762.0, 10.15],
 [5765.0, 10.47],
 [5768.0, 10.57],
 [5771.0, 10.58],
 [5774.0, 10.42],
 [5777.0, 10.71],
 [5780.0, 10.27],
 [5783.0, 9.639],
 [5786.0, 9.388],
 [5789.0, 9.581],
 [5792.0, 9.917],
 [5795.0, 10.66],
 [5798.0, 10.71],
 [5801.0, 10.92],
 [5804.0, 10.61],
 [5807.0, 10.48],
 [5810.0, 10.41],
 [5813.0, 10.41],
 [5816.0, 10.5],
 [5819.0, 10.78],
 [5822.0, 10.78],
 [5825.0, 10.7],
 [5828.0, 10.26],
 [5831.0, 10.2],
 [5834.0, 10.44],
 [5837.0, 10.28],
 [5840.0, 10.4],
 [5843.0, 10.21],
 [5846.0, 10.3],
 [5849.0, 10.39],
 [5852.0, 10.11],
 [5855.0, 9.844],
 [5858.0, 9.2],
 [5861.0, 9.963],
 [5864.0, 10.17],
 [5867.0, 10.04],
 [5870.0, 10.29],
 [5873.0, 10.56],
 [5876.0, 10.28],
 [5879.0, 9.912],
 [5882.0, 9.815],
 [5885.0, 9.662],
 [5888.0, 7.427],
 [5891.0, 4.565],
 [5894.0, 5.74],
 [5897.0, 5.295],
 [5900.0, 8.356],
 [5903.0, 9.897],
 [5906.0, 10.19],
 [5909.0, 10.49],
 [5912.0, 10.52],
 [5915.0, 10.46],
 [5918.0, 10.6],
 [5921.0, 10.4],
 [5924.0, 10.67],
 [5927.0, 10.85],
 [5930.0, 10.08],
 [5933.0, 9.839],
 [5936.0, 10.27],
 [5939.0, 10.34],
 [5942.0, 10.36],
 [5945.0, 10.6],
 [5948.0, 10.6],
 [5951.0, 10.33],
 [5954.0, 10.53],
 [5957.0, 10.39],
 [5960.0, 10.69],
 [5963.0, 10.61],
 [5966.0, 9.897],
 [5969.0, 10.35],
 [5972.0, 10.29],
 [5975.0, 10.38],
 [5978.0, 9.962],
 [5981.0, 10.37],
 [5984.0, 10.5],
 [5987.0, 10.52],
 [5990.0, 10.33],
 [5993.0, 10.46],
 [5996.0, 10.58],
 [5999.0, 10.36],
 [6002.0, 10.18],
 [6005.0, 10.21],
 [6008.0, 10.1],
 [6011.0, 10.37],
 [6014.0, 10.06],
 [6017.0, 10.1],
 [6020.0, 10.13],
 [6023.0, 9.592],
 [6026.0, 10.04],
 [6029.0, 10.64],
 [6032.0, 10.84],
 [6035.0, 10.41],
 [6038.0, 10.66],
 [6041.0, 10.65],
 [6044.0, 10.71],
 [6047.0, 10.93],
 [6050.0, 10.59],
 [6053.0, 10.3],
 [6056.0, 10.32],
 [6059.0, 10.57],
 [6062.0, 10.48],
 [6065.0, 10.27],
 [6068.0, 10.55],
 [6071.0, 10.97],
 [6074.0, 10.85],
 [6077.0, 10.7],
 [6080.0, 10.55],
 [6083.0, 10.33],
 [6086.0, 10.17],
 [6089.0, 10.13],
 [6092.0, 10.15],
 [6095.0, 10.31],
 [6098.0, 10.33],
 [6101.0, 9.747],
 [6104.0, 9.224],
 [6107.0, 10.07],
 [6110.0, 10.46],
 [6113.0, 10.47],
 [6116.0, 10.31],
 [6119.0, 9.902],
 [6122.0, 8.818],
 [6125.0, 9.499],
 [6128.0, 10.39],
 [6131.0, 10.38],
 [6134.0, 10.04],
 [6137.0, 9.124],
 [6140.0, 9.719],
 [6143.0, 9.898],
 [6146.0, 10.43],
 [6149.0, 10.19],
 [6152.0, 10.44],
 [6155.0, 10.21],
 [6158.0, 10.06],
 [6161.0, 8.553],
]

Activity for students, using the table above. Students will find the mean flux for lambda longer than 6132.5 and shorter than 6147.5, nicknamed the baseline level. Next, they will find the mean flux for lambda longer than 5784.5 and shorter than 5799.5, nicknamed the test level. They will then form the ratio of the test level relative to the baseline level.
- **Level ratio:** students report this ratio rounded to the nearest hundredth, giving 1.02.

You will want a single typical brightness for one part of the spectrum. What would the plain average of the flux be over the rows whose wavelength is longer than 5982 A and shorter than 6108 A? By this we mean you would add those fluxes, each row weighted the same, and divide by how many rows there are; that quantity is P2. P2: 10.4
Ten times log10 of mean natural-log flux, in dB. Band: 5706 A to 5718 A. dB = 3.54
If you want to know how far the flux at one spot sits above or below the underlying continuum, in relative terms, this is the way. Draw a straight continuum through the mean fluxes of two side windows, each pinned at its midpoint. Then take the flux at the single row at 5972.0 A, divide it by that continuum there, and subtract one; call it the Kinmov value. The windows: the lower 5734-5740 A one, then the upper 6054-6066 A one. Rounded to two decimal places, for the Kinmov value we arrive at -0.01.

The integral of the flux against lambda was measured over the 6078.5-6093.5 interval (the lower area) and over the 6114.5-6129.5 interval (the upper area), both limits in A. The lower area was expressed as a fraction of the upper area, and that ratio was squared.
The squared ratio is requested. 1.1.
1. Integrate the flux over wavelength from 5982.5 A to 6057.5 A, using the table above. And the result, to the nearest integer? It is 779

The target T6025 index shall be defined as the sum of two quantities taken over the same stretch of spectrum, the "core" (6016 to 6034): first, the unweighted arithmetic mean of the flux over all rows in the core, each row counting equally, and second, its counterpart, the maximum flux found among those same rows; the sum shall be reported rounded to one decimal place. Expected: 21.1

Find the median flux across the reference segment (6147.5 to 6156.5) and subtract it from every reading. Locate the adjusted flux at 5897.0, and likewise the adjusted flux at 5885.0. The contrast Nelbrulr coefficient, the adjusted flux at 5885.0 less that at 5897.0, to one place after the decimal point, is 4.4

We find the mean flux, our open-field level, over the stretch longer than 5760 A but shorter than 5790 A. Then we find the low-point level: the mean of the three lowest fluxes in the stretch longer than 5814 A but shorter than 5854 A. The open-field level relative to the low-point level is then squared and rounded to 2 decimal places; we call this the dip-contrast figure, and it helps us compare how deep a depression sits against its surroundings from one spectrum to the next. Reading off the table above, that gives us 1.00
